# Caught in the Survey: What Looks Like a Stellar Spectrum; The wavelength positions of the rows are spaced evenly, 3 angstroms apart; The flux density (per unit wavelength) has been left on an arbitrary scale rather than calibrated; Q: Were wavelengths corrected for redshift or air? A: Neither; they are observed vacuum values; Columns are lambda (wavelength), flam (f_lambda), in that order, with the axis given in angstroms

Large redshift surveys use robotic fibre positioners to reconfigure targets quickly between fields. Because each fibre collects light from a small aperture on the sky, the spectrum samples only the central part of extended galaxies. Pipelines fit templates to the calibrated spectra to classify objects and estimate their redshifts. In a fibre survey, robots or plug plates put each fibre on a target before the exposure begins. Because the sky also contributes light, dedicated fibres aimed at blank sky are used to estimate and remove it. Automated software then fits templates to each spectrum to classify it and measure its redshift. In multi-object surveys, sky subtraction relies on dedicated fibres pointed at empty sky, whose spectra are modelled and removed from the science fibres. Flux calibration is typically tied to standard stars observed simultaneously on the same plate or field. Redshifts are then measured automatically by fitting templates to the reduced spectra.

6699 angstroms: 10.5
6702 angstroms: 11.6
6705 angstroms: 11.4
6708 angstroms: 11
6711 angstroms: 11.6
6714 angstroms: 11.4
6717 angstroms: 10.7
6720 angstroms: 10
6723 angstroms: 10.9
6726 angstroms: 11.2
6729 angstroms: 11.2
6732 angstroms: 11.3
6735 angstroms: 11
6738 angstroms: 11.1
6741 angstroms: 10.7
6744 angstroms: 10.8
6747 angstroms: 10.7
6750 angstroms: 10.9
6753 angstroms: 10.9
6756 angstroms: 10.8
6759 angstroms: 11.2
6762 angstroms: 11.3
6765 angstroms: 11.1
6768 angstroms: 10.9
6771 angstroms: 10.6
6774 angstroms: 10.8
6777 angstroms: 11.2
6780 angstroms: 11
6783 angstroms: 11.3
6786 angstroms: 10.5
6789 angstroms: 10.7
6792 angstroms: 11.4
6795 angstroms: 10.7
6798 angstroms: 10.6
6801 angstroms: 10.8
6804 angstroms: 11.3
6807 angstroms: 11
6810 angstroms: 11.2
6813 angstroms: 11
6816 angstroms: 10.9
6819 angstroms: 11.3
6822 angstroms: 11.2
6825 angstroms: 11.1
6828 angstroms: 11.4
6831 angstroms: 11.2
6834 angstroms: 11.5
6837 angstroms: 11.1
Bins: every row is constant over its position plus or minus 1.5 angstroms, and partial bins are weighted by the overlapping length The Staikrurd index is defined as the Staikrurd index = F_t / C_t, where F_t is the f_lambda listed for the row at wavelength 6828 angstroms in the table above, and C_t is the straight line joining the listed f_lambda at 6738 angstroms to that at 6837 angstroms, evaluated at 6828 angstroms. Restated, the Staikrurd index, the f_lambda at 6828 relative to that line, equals 1.03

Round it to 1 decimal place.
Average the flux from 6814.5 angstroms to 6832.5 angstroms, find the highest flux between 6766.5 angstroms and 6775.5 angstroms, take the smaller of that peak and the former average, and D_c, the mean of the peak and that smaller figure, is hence 10.9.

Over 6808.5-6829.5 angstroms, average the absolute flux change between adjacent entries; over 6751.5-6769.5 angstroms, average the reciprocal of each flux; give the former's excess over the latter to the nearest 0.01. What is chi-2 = 0.11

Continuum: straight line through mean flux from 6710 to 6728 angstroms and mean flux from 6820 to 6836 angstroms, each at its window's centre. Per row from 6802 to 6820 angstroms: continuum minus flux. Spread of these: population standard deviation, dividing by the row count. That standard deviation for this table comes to 0.16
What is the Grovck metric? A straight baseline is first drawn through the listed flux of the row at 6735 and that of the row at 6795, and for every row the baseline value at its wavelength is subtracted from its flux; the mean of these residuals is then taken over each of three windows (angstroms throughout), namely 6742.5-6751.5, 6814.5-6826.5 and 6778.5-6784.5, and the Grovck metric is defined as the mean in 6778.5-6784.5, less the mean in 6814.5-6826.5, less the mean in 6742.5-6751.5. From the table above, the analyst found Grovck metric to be 0.0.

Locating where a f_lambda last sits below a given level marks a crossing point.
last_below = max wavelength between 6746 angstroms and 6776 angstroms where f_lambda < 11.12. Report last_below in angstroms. 6774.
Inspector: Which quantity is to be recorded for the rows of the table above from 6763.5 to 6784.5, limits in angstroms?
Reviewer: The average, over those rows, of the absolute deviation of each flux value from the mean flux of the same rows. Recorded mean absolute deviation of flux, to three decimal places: 0.188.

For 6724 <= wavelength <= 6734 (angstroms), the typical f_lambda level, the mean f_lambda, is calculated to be 11.2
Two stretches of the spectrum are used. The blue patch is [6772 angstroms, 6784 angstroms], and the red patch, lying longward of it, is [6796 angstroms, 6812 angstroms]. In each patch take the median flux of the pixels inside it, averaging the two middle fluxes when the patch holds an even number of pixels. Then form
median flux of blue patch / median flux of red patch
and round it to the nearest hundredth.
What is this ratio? 1.01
